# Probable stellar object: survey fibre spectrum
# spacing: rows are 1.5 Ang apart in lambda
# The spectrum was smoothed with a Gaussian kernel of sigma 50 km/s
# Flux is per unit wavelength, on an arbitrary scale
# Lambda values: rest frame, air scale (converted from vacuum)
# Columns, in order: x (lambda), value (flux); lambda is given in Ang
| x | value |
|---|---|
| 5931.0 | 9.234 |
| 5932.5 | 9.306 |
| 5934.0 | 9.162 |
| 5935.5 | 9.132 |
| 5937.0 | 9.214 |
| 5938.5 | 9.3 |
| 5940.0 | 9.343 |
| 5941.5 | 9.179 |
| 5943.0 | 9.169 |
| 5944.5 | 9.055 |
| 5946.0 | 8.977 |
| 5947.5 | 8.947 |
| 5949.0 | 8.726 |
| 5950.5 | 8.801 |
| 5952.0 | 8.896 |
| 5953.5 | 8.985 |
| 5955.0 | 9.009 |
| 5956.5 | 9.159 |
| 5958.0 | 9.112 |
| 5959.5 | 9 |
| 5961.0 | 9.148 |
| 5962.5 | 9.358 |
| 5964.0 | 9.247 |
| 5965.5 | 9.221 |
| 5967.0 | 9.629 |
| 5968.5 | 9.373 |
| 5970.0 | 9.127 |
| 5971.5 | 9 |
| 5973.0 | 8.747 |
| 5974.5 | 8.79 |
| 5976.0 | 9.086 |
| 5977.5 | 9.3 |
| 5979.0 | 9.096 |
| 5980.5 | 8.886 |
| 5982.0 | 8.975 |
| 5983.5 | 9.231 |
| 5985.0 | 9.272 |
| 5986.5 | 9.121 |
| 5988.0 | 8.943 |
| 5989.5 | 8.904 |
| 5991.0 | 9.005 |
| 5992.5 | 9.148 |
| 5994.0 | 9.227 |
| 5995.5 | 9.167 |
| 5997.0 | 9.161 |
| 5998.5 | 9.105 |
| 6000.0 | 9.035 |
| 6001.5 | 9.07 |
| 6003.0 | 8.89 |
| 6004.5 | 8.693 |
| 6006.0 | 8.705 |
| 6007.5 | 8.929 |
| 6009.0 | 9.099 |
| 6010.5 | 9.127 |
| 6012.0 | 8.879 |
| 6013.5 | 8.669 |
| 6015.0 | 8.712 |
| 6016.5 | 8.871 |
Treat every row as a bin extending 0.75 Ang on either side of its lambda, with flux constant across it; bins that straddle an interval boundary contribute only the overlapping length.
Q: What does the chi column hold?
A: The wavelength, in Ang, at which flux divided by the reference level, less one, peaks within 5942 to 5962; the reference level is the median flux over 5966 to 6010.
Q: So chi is 5943.0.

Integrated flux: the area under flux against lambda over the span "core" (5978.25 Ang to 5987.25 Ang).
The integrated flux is 81.9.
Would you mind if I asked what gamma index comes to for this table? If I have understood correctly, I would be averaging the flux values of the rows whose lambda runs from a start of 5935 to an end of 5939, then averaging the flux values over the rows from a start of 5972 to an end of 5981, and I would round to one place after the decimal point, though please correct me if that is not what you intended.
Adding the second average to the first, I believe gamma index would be 18.2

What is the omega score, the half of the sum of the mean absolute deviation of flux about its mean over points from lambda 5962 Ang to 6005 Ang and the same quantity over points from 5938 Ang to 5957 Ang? 0.150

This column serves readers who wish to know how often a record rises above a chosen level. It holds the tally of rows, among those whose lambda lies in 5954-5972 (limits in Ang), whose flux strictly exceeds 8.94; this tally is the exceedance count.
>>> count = 12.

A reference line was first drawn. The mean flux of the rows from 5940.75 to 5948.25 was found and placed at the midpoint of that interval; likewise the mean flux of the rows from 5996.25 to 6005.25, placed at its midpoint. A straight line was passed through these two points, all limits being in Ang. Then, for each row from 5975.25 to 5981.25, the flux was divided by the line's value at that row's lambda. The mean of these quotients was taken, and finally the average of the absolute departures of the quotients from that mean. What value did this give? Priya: 0.0118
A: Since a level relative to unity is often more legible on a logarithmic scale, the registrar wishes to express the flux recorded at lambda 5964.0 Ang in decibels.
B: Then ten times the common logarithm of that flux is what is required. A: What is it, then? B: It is 9.66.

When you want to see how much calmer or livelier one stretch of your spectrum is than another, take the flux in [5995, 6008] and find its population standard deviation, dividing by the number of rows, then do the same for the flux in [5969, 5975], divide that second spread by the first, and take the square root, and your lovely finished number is 1.0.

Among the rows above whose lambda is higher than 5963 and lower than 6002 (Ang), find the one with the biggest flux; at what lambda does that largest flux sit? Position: 5967.0 Ang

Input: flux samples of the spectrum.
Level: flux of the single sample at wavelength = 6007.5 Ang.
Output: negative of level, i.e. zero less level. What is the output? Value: -8.93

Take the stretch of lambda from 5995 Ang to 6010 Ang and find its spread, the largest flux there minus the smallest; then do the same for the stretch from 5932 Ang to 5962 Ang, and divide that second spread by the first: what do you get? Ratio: 1.3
